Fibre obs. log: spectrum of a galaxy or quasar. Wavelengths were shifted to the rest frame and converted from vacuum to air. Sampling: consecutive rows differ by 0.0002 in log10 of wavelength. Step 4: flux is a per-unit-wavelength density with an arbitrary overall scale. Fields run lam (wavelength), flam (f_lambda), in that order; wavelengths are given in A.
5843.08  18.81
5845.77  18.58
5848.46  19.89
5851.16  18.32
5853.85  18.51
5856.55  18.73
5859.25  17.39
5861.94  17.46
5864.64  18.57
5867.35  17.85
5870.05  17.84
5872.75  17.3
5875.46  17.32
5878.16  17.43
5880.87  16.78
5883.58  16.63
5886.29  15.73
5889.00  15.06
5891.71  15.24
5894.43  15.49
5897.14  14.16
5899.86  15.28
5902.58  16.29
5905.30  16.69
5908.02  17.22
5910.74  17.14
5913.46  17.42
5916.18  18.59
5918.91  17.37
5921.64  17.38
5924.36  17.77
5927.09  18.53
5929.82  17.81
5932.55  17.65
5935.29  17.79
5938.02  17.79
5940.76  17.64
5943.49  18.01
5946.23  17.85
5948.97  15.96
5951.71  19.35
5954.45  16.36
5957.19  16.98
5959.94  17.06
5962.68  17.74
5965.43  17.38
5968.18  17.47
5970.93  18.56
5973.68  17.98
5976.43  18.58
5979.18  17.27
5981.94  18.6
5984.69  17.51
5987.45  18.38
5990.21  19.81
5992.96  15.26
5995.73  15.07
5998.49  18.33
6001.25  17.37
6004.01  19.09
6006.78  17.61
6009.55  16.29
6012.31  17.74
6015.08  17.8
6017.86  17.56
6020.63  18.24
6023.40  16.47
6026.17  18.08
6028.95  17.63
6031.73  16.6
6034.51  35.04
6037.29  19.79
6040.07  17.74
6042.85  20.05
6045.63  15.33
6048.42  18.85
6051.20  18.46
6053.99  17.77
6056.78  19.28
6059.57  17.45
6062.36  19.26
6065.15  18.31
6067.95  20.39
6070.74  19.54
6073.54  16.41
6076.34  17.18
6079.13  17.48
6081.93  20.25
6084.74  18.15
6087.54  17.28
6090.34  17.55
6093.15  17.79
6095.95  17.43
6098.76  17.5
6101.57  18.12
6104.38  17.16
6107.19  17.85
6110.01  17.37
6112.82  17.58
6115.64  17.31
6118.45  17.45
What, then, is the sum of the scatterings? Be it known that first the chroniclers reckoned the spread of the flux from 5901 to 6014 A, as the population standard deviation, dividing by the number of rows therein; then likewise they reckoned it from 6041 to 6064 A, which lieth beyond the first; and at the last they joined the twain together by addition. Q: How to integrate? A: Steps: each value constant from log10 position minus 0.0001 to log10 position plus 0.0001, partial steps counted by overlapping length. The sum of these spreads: 2.3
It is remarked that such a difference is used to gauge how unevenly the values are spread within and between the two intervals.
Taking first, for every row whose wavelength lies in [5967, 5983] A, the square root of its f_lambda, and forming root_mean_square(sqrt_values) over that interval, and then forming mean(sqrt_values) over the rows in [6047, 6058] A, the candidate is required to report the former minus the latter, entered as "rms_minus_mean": -0.06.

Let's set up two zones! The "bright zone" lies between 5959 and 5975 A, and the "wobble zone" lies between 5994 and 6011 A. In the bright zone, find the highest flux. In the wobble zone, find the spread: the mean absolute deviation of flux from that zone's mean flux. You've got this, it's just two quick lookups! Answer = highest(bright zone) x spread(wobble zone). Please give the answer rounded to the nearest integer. 20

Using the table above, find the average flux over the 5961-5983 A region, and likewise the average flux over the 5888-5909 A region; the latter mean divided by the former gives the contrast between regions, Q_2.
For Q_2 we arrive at 0.87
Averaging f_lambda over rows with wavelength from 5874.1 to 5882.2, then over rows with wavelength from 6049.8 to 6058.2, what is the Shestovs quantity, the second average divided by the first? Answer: 1.08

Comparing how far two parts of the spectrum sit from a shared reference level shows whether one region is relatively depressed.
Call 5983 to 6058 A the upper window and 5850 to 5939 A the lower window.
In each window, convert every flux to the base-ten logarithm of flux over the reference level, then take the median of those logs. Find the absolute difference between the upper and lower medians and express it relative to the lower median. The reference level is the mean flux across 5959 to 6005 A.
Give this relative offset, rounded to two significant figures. -1.1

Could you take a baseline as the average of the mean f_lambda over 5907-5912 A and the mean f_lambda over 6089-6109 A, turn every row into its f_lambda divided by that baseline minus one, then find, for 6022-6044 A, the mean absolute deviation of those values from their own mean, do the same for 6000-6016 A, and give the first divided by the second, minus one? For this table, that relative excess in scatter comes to 5.6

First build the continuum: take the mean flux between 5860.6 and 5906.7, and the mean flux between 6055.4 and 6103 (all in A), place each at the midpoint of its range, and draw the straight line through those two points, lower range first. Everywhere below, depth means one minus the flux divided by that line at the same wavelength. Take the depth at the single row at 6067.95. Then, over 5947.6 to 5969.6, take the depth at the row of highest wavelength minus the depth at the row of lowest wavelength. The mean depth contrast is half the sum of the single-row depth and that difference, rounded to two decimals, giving -0.10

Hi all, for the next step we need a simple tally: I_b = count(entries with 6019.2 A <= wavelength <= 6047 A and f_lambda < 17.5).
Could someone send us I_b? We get 3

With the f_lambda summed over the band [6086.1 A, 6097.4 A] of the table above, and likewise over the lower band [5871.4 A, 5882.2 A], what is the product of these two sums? 4822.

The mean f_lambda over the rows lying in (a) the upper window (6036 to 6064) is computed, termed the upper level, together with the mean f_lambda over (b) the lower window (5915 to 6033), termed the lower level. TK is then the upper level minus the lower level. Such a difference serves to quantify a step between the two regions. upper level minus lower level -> 0.8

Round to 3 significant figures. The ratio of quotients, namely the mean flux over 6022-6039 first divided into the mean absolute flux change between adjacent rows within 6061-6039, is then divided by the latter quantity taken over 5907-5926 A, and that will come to 0.198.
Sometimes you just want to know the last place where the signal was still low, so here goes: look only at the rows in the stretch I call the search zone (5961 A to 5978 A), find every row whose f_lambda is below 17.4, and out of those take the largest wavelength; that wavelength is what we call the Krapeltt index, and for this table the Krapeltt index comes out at 5965.43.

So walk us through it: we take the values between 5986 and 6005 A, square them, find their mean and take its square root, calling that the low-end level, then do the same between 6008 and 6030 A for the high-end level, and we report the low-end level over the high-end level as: 1.01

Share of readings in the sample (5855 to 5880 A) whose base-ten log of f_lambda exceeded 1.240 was 0.78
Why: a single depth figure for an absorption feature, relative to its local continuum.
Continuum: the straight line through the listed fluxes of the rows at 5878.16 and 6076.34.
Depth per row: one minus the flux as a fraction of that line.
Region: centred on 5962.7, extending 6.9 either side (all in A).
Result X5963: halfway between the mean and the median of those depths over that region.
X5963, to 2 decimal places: 0.00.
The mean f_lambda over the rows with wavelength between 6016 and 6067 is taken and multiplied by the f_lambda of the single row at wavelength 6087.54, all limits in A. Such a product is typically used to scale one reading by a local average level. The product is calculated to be 328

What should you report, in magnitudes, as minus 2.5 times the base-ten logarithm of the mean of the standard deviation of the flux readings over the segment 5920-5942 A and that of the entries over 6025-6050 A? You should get -1.2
